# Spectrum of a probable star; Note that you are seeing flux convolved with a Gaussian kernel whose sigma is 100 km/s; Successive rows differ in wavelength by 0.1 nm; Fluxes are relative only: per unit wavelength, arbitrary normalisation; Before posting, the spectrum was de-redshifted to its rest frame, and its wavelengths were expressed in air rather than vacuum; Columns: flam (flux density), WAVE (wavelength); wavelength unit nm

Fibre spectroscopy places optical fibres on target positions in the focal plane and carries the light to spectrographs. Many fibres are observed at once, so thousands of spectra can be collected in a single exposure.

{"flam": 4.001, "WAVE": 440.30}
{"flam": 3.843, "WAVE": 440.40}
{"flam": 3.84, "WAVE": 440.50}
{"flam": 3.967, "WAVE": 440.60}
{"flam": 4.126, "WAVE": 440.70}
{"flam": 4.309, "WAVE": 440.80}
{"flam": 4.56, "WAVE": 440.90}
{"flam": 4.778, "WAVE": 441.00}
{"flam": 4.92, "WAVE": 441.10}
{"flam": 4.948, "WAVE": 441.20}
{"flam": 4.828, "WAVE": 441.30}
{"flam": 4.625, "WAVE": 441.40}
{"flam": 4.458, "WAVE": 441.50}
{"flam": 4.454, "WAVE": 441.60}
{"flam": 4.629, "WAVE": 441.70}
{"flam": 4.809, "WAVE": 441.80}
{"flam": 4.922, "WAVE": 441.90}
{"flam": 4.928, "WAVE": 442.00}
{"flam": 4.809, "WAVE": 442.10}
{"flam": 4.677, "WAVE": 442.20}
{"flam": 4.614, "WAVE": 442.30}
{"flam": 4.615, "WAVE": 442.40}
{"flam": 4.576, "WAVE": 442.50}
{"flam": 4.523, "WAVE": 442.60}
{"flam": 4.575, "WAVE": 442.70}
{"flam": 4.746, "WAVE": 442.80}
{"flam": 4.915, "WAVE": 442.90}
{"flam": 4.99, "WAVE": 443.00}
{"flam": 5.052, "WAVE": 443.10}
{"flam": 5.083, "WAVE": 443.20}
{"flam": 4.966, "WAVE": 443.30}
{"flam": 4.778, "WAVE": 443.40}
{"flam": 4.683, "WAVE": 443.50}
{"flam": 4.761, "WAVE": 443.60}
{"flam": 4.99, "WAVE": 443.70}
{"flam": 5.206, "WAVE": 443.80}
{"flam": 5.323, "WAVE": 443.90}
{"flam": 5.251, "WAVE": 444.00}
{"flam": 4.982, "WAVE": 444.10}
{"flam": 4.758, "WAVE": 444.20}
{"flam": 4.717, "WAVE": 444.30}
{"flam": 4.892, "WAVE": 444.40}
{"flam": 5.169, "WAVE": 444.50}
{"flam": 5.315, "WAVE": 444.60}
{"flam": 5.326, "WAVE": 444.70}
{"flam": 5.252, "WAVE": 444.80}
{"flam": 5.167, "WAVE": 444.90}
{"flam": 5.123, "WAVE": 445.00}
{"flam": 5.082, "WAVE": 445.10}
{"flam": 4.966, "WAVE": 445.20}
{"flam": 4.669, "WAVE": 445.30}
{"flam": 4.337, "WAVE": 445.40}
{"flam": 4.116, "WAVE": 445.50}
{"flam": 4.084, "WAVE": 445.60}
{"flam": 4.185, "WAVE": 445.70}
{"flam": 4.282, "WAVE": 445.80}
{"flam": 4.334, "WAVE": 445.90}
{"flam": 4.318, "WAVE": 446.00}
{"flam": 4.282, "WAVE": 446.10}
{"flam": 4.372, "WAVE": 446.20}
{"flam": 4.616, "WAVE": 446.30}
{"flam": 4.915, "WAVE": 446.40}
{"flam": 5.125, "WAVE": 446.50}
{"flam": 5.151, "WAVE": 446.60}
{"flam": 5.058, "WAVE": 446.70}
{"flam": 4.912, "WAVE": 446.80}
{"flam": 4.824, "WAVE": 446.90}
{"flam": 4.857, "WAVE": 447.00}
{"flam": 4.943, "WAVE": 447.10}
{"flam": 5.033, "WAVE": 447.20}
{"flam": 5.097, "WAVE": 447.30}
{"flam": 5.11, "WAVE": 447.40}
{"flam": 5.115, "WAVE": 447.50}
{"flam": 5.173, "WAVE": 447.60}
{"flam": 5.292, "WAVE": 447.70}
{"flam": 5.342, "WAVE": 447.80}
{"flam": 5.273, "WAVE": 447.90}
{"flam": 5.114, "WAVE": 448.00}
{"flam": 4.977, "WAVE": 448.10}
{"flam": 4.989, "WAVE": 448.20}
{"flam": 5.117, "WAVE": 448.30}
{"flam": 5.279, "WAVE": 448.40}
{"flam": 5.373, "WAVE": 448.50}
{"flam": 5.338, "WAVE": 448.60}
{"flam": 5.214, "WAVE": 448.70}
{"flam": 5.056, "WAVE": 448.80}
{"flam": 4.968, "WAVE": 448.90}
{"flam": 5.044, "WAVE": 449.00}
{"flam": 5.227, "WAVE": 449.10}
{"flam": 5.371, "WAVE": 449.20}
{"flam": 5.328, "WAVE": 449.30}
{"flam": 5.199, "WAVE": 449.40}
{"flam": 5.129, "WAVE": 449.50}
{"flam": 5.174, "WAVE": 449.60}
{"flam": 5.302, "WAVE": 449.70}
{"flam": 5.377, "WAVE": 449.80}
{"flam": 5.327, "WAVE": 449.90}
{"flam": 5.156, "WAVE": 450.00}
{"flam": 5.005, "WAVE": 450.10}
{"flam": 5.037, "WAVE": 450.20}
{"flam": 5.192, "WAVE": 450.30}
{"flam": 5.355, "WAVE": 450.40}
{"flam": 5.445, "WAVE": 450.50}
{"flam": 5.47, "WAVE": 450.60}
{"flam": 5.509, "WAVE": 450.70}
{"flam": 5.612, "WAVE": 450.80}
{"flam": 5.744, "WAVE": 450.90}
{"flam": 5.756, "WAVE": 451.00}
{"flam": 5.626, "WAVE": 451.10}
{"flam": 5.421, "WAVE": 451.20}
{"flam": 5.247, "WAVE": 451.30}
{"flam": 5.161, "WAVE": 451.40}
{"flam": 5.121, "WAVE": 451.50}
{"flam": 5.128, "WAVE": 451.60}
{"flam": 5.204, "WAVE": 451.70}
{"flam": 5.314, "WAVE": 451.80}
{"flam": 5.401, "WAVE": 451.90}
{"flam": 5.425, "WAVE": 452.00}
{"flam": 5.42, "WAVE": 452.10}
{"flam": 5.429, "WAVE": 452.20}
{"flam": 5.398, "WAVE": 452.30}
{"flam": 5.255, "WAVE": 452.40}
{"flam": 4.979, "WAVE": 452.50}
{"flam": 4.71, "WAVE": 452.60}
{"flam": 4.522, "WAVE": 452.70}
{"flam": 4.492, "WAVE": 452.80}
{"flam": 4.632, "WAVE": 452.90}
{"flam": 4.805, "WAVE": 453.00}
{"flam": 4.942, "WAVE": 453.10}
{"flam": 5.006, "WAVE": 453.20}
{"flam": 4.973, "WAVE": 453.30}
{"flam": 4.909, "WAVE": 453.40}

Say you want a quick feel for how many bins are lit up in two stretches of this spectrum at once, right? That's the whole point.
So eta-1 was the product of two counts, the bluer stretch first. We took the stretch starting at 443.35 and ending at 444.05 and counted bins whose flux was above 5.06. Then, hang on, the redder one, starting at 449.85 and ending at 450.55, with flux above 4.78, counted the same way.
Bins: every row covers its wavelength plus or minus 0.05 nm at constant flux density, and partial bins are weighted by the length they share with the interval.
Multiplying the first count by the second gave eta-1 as 21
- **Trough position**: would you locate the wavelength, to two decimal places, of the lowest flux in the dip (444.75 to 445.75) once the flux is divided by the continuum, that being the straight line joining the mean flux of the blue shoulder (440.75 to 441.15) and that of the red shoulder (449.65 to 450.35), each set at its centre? 445.60 nm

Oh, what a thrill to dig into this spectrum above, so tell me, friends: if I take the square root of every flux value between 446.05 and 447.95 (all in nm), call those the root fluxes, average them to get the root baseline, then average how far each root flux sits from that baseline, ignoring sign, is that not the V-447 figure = 0.049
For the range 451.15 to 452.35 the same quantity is 0.024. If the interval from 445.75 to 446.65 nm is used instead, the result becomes 0.073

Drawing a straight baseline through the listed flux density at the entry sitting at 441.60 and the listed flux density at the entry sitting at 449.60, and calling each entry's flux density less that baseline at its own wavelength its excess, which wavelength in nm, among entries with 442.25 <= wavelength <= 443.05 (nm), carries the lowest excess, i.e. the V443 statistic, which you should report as 442.60 nm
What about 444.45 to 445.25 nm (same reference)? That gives 445.20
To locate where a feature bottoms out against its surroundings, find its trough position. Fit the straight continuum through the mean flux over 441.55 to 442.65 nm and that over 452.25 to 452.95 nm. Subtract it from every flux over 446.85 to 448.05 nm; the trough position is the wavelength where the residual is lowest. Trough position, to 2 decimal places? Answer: 446.90 nm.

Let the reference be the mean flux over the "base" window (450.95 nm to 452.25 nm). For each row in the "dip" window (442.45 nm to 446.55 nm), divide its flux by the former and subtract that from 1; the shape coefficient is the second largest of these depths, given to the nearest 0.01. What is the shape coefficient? 0.23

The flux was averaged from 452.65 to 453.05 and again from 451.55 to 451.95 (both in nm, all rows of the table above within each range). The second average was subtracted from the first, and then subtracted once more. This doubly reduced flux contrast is -5.9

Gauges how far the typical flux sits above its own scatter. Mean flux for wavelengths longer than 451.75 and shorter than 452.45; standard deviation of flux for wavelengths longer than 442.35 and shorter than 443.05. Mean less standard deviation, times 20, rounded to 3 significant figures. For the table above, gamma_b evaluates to 104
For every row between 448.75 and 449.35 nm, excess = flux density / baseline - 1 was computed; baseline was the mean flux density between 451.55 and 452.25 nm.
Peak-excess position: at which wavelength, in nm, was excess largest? 449.20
